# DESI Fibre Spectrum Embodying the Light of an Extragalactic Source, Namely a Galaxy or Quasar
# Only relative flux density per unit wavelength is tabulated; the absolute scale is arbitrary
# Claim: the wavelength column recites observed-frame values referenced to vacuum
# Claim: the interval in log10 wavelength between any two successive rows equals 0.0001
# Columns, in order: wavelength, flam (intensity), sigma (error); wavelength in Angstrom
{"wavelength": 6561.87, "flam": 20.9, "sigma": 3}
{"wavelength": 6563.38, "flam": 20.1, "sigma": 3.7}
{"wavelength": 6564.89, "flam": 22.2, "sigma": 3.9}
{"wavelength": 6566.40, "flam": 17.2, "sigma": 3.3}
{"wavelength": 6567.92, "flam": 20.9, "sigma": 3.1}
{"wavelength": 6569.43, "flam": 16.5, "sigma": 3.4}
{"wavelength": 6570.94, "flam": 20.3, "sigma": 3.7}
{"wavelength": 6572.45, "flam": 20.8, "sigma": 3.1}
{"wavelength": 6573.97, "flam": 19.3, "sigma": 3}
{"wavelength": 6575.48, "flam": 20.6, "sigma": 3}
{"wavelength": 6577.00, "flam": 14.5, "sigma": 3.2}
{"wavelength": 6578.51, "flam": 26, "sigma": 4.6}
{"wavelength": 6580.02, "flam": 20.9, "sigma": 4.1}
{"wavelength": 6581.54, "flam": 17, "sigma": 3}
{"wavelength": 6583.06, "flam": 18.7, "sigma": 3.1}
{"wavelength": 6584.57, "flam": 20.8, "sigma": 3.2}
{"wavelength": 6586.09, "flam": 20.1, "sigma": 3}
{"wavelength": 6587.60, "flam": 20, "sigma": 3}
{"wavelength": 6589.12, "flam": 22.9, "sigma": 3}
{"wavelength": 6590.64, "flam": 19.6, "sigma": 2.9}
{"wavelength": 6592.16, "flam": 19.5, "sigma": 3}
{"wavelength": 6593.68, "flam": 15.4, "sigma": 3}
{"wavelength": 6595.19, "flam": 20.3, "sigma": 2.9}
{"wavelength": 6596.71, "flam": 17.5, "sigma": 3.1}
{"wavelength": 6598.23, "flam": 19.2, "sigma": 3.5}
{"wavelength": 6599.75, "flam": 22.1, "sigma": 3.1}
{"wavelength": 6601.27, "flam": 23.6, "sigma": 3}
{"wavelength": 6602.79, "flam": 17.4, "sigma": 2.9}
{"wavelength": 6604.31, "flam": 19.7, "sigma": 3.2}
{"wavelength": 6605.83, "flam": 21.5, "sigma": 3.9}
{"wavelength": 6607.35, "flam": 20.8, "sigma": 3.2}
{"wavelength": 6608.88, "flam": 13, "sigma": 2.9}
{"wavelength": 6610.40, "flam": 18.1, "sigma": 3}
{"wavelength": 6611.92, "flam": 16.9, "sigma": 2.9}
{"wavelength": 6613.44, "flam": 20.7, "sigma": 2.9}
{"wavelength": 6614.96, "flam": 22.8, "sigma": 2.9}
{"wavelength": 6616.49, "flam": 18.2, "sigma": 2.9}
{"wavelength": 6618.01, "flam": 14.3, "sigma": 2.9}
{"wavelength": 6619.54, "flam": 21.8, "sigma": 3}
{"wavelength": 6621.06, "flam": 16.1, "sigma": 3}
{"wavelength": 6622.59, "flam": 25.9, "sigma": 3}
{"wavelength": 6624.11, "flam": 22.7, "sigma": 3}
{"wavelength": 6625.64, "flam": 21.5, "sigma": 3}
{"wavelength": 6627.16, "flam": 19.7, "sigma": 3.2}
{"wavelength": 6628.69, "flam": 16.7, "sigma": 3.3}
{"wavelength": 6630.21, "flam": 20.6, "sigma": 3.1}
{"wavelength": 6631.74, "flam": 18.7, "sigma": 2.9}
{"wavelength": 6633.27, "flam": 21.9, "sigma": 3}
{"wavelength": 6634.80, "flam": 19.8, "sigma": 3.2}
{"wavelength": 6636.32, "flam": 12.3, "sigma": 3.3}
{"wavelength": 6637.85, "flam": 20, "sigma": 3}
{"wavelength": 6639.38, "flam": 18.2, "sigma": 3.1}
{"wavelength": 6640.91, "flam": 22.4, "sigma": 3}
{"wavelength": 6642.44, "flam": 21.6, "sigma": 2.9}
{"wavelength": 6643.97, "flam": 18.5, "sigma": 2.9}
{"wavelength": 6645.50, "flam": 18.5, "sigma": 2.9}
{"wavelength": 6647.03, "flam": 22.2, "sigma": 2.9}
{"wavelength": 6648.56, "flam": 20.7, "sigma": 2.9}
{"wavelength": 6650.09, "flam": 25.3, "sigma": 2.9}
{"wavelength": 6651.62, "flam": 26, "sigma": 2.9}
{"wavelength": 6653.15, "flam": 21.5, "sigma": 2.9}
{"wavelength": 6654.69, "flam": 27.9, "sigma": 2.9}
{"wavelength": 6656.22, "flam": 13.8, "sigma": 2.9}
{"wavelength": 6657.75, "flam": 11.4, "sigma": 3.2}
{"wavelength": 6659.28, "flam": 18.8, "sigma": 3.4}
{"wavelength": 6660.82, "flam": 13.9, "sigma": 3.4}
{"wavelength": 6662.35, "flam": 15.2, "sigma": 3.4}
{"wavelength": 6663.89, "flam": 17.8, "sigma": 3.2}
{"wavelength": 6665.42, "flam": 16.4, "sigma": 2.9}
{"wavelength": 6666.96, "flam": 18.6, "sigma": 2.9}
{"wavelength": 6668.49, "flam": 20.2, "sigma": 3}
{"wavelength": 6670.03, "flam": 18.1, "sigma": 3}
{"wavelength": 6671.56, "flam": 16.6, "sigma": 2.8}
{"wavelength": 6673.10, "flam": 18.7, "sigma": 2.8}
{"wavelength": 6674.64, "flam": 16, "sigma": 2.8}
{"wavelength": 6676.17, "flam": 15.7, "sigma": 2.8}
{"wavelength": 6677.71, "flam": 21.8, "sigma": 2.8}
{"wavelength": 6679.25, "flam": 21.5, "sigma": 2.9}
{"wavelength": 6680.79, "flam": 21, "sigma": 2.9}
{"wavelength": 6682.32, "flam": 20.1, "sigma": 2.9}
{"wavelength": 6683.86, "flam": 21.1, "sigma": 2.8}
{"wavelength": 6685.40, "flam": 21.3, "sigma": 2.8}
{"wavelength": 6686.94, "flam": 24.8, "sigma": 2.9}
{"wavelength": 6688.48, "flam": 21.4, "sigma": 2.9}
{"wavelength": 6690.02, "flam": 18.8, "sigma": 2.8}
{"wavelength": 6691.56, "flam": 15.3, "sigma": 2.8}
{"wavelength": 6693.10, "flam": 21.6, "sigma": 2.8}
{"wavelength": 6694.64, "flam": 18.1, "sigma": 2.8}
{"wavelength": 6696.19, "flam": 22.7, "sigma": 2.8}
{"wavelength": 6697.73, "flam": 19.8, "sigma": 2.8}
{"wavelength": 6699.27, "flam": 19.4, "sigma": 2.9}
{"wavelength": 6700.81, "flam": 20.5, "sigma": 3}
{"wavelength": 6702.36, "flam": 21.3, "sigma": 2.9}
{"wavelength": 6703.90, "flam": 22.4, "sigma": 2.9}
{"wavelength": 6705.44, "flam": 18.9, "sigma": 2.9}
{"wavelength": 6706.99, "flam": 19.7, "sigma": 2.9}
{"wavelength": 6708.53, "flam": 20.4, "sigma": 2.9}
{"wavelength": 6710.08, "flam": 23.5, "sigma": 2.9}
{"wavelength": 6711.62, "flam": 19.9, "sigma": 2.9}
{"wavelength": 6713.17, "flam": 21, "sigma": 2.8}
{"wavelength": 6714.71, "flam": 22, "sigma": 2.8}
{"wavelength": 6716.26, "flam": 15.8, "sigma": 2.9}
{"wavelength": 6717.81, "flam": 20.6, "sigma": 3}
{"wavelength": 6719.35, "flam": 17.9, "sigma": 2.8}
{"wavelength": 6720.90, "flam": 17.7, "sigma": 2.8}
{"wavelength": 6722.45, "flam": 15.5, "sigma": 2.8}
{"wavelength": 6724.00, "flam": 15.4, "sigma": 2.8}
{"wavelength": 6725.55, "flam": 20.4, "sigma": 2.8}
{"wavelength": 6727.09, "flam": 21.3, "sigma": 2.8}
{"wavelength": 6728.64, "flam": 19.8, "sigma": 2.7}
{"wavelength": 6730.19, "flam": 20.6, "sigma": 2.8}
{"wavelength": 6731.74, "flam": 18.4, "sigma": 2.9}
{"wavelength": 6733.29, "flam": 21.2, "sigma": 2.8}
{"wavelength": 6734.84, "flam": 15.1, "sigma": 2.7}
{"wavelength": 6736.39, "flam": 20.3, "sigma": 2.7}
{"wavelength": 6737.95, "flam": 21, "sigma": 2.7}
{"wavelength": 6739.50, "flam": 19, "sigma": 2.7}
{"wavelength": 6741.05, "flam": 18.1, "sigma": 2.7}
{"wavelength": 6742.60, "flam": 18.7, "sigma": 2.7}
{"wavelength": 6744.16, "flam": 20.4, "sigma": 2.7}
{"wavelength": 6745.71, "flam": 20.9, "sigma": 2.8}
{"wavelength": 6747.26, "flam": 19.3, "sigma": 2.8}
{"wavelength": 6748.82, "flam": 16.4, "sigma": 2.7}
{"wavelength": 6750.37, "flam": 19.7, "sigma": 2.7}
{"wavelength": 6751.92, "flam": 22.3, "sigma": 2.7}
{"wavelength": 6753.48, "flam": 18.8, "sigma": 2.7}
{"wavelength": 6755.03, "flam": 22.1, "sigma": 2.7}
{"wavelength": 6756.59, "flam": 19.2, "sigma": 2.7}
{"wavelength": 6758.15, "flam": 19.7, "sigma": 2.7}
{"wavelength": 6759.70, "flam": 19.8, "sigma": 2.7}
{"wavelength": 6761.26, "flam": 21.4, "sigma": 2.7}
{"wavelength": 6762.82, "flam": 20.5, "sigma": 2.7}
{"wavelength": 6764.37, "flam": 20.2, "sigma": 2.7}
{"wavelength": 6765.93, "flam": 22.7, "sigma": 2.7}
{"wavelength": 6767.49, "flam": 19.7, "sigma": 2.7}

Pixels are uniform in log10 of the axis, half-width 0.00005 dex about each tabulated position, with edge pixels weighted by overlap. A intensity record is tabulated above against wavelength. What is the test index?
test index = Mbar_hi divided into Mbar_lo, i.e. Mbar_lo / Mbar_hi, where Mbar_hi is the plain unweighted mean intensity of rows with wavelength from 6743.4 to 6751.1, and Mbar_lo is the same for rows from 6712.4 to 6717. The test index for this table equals 1.01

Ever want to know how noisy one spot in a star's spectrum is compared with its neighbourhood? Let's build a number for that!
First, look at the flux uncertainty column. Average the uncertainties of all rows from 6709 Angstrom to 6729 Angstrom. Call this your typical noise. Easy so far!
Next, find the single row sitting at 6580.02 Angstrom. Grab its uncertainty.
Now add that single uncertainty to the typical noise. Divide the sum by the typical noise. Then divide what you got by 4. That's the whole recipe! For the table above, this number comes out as 0.61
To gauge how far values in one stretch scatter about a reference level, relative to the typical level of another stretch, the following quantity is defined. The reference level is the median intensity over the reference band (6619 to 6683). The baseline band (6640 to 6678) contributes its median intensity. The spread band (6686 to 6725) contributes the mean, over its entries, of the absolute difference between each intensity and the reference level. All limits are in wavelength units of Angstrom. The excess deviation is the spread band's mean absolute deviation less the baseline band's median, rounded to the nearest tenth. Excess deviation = -16.6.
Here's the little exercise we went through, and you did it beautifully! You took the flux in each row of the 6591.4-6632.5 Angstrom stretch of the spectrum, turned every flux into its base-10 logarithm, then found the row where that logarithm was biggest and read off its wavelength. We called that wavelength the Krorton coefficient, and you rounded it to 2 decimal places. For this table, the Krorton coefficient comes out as 6622.59 Angstrom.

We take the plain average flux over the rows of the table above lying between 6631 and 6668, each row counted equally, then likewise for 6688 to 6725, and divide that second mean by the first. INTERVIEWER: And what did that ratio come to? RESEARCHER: 1.02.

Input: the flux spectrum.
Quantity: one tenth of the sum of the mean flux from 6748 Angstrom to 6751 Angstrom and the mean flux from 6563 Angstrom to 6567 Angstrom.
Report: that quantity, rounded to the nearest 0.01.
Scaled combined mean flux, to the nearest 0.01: 3.79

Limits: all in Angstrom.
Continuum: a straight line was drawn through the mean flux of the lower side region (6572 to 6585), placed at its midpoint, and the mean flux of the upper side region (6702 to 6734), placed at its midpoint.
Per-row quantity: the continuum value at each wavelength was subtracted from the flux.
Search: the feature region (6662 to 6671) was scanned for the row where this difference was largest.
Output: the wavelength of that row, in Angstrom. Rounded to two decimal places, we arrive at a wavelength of 6668.49 Angstrom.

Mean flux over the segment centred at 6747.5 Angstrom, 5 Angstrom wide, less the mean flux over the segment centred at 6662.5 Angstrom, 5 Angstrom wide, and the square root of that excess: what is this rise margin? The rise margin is 1.8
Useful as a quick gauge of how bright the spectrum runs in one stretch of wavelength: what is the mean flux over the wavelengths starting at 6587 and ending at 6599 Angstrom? 19.3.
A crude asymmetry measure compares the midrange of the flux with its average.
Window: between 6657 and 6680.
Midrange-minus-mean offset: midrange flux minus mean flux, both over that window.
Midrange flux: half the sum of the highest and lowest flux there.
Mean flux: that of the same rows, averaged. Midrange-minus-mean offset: -0.8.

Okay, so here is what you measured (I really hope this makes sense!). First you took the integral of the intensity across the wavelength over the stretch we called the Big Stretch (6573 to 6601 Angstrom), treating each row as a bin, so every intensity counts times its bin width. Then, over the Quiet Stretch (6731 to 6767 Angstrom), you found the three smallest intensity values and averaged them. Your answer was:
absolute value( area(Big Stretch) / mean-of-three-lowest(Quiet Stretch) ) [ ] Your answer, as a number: 33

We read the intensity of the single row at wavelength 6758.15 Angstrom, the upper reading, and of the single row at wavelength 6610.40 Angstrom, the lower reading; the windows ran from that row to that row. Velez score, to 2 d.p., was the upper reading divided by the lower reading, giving 1.09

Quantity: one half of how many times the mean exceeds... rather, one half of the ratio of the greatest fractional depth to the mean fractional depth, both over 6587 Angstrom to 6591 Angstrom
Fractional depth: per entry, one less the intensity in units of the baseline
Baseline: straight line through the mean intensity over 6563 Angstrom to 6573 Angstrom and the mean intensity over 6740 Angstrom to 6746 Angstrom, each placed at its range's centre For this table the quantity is 0.0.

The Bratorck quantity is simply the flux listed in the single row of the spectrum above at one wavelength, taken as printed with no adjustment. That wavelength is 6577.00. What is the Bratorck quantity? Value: 14.5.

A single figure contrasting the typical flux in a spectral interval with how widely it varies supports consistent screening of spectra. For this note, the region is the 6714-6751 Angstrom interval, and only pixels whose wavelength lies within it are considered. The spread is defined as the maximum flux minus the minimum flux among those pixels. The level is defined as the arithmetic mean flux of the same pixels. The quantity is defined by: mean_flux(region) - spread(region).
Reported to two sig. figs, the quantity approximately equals 12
